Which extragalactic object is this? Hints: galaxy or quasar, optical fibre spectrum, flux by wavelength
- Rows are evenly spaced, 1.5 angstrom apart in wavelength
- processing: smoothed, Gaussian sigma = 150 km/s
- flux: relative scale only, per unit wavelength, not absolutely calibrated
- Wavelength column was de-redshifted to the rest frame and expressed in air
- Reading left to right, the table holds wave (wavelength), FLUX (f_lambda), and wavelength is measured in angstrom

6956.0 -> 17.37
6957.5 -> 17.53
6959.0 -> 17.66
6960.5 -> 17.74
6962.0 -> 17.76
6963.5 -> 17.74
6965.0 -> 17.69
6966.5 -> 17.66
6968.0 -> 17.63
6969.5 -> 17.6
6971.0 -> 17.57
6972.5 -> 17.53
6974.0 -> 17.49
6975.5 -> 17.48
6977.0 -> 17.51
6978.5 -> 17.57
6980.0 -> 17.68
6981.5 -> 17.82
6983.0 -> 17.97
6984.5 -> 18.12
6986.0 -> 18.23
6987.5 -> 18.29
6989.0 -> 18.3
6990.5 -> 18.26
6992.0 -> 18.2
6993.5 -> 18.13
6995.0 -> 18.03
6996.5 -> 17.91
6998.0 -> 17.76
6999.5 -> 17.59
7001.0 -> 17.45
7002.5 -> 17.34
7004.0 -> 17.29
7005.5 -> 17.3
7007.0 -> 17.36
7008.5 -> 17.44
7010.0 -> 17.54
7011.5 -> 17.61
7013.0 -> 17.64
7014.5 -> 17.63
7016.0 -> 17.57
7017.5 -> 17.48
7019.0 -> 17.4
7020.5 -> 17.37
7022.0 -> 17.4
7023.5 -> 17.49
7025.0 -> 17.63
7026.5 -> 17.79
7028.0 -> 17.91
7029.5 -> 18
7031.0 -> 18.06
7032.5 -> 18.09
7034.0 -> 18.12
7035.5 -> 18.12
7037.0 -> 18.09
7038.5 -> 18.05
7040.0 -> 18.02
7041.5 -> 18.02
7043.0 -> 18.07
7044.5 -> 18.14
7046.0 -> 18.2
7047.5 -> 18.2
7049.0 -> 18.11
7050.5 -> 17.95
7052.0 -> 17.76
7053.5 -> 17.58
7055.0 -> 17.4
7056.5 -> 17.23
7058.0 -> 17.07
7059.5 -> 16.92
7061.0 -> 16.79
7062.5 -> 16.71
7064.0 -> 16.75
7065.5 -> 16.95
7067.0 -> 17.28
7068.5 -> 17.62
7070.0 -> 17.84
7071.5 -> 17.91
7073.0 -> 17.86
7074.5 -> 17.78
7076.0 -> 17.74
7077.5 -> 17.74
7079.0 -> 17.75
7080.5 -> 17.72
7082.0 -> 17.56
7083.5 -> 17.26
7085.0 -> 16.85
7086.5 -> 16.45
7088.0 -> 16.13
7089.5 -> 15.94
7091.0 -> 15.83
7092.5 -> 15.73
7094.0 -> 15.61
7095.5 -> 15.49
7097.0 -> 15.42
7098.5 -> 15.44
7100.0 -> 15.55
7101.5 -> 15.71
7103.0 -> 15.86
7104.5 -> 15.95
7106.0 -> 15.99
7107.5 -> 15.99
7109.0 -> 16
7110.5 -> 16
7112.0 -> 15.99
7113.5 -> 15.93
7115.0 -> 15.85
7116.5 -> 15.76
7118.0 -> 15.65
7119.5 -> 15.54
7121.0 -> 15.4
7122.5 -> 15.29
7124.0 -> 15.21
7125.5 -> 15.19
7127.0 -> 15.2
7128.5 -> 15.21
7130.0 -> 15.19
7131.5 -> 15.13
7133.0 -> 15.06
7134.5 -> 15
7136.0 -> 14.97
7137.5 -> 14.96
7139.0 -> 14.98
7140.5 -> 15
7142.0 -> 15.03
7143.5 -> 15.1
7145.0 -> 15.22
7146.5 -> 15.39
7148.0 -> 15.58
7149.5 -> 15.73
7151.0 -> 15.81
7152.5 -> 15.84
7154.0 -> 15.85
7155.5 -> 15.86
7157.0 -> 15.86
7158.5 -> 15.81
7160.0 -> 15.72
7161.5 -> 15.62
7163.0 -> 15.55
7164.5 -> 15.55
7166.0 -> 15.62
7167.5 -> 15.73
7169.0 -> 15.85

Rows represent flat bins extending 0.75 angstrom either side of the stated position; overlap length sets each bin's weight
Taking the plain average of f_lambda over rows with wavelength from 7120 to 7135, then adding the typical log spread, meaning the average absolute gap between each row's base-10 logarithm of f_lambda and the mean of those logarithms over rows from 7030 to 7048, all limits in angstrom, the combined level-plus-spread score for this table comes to 15.2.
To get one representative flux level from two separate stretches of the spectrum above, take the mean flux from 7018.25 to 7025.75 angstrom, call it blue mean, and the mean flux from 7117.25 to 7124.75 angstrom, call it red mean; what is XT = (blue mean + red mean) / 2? 16.4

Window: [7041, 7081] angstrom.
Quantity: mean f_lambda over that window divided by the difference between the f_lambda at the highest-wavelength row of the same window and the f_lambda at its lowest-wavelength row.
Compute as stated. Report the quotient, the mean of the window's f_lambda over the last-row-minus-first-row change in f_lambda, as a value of -59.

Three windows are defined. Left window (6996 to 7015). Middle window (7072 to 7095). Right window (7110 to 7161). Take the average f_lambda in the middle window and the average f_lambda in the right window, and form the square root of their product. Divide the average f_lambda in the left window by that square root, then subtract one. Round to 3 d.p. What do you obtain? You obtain 0.084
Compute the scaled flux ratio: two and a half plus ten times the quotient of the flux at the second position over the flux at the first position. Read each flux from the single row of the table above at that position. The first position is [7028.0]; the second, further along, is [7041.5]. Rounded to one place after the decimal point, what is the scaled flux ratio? 12.6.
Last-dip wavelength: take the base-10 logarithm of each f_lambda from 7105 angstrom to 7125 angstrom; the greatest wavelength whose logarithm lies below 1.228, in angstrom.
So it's 7124.0 angstrom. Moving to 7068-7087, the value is 7086.5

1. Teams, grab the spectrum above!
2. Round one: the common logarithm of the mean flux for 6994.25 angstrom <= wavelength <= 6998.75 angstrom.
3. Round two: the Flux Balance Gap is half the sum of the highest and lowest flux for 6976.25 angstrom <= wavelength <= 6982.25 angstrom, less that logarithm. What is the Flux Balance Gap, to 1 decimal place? 16.4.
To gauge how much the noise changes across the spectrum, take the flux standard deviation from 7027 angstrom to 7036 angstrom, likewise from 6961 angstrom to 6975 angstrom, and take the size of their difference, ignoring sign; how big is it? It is 0.01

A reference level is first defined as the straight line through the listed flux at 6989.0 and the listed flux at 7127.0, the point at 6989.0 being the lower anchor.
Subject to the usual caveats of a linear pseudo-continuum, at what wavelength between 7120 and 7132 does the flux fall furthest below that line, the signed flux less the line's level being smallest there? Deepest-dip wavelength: 7124.0 angstrom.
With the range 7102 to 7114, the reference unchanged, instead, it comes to 7103.0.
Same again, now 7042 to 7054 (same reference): 7053.5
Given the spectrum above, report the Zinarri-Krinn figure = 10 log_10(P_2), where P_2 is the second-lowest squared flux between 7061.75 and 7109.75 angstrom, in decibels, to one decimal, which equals 23.8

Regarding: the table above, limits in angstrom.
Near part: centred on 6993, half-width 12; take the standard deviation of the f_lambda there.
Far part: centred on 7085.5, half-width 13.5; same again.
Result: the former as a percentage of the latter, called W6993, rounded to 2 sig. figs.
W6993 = 35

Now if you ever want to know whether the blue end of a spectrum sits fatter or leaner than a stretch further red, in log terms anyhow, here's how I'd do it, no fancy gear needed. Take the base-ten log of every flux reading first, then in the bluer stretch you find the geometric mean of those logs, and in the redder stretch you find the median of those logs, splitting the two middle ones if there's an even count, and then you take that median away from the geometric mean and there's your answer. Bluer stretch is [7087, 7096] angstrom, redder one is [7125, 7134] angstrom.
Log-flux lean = 0.02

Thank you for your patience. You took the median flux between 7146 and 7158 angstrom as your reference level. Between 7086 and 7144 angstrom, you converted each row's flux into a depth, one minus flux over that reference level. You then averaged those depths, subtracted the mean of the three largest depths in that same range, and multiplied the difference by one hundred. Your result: -3.5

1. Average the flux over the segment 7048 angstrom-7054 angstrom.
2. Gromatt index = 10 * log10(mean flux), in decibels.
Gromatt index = 12.5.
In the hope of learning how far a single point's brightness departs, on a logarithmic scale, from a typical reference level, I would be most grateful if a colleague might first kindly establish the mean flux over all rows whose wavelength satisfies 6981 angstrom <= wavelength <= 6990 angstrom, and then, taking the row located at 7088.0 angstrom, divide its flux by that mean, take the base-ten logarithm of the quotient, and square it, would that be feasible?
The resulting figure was 0.0026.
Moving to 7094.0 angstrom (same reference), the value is 0.0042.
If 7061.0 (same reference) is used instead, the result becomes 0.0011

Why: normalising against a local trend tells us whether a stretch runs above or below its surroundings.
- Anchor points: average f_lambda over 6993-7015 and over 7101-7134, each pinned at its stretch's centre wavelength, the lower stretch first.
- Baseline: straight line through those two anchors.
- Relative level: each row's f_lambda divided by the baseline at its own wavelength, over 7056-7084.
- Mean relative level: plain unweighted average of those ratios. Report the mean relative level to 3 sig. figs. 1.06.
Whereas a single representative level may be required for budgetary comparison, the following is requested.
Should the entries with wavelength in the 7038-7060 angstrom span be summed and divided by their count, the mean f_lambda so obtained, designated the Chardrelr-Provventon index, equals 17.8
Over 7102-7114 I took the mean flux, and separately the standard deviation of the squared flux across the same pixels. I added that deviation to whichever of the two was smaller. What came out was 3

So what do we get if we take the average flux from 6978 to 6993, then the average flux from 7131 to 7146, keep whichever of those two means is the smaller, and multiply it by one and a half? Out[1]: 22.6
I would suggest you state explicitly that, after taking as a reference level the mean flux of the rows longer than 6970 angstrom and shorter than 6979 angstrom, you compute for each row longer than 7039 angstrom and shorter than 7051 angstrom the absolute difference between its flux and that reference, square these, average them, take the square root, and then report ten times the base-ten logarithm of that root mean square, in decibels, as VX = -2.4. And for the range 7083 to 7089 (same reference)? -0.2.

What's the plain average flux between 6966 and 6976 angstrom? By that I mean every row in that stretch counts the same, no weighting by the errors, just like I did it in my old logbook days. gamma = 17.6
